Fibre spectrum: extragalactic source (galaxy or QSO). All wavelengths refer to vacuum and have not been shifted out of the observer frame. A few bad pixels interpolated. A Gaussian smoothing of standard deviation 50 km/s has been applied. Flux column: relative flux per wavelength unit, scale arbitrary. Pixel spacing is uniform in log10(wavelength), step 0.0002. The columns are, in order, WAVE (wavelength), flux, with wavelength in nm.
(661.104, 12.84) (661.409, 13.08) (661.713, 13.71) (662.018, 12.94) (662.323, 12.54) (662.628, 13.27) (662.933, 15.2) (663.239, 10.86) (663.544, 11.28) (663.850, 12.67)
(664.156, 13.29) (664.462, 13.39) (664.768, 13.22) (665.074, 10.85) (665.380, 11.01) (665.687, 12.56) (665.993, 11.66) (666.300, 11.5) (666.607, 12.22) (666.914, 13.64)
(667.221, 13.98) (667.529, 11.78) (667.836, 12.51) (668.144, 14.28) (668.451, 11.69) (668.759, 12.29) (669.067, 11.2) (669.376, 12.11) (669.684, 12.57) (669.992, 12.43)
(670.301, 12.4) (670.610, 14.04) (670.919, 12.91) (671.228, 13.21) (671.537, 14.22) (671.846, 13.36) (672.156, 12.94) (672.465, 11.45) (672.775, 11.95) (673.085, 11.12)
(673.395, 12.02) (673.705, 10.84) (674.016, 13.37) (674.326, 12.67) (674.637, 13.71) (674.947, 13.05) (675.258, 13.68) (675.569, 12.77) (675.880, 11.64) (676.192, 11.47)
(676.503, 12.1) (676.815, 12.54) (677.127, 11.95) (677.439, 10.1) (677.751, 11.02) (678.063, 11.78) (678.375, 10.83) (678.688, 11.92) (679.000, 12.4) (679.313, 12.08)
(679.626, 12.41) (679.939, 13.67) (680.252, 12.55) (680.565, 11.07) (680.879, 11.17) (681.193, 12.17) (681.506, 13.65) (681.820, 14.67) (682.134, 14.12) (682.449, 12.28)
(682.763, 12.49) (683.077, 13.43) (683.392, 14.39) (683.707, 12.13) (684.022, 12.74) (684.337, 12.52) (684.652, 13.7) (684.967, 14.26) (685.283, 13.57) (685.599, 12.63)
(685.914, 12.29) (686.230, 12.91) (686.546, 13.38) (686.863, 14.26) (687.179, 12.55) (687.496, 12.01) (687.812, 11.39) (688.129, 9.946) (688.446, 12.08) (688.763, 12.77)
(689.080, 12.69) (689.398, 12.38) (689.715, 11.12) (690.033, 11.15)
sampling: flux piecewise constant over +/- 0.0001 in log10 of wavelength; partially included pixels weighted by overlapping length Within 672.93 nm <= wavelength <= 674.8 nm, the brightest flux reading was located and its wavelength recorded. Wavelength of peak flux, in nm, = 674.637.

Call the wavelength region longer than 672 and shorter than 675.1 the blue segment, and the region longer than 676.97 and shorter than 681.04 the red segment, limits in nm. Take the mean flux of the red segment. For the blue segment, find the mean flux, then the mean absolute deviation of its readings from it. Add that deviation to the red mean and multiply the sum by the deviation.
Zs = 10.5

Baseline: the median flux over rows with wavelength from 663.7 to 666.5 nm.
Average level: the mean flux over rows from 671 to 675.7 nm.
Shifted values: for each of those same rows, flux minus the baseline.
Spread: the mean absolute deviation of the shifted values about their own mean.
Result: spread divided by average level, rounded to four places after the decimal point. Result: 0.0640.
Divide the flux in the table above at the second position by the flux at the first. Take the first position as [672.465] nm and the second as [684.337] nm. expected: 1.09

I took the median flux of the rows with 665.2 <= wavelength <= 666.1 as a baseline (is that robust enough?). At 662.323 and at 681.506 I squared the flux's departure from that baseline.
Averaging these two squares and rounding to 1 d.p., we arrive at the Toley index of 2.4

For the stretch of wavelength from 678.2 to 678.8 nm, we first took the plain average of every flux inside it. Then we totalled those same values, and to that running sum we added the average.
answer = 34.1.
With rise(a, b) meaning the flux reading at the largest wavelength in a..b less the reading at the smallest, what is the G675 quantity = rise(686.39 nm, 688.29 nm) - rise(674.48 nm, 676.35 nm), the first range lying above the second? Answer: -1.2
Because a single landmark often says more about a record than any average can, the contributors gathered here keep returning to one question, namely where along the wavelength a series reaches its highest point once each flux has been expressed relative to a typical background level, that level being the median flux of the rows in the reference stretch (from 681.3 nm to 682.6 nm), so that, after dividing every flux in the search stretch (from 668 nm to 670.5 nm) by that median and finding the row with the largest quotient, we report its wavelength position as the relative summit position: 668.144 nm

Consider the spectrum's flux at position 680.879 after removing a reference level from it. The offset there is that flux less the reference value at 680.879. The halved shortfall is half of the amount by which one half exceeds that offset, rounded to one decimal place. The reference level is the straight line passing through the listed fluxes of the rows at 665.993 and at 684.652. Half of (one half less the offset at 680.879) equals 1.3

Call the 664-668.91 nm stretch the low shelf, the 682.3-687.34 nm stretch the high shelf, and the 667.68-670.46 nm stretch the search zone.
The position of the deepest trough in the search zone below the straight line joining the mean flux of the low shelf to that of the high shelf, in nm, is 669.067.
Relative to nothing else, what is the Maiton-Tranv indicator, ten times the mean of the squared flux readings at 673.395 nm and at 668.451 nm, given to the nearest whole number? 1406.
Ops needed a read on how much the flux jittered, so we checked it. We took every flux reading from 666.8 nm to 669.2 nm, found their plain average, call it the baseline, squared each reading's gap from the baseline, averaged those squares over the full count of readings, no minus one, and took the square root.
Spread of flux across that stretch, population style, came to 1.1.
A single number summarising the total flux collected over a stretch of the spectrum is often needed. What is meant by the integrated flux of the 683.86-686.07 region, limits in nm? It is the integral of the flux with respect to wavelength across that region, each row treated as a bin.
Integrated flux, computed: 29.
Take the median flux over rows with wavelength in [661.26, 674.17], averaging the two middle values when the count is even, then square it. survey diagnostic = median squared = 158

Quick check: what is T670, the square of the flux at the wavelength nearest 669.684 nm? 158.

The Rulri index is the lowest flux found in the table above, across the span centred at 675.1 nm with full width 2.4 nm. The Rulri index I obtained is 11.47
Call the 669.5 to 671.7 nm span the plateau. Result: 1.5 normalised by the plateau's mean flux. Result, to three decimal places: 0.114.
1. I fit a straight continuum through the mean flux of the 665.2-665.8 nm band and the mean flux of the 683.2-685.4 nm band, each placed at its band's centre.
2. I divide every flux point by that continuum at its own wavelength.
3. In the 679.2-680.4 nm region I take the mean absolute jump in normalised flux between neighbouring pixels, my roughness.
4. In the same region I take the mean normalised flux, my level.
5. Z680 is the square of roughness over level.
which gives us 0.005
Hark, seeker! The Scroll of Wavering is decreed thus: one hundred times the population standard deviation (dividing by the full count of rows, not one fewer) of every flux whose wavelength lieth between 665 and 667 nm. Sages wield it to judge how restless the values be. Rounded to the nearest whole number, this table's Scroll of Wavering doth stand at 90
